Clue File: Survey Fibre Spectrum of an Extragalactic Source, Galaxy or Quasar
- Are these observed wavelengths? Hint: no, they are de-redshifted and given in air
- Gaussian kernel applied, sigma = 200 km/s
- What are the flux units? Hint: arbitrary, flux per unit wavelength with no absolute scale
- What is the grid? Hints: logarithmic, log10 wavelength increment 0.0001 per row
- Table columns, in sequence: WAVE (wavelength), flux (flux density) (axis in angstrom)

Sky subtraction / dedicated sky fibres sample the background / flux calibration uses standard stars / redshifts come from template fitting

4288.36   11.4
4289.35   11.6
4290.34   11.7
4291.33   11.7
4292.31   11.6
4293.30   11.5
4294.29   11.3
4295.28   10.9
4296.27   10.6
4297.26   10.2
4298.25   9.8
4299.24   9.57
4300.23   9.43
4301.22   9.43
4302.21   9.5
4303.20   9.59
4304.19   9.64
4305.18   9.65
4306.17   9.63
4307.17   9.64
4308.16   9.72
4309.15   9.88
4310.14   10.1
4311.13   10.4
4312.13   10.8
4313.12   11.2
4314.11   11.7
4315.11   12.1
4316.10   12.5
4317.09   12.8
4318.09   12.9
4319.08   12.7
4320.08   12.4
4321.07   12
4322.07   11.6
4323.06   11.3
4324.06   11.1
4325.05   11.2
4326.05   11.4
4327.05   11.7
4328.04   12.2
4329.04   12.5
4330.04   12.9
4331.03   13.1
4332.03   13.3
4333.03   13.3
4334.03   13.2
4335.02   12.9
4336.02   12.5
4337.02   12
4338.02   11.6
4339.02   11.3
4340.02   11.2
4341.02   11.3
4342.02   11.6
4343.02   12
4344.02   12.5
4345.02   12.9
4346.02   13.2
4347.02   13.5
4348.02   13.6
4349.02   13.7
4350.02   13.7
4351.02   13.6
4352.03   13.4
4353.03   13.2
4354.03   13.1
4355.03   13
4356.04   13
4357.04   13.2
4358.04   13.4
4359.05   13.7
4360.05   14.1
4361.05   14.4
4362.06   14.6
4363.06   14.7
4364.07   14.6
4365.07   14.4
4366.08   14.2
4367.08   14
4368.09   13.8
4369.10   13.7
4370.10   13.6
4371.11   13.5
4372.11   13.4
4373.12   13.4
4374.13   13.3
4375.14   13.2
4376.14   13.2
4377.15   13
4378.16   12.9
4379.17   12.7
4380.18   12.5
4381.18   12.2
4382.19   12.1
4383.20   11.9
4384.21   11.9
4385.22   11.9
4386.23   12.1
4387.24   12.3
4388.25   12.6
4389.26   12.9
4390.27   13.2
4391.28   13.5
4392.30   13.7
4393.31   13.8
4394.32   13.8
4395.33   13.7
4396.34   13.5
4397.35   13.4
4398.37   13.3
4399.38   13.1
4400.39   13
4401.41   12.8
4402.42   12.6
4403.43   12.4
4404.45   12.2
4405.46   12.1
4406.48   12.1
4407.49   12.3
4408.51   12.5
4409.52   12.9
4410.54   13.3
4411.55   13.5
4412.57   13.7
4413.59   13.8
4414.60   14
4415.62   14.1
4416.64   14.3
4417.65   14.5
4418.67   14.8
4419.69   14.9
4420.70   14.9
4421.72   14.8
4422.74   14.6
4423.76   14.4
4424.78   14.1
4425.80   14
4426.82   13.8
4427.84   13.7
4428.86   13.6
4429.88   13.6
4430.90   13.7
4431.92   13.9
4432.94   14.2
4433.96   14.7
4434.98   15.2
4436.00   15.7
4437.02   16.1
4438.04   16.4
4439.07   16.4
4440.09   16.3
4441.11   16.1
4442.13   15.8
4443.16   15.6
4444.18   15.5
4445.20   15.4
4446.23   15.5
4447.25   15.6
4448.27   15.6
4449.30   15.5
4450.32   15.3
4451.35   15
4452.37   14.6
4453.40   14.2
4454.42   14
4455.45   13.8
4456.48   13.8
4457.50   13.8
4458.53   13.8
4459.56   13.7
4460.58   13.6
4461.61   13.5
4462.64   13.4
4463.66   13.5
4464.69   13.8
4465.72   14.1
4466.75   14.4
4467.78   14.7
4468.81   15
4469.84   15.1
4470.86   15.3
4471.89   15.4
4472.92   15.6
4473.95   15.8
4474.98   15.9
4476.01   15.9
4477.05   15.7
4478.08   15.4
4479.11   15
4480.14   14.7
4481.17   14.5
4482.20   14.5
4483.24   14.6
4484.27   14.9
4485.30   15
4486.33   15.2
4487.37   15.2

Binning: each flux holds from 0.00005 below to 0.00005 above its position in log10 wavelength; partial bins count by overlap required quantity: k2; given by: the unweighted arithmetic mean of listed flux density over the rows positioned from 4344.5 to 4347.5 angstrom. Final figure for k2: 13.2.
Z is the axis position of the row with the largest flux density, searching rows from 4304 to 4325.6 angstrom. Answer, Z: 4318.09 angstrom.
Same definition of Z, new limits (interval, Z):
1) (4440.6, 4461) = 4441.11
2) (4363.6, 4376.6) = 4364.07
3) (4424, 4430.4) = 4424.78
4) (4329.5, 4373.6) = 4363.06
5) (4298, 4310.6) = 4310.14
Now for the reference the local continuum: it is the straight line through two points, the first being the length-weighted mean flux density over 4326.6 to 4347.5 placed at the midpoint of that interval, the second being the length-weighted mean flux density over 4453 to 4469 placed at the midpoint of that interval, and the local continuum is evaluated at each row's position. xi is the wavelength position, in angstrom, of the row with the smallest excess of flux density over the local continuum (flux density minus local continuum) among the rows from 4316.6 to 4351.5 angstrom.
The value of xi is 4340.02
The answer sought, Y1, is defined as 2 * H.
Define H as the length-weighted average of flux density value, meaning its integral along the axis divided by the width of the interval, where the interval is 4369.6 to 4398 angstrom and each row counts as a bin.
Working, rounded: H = 13.0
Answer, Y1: 26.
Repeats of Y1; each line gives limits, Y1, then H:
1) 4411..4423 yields 29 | 14.3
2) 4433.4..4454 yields 31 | 15.5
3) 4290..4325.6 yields 22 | 10.9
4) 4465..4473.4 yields 30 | 14.9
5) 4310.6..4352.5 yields 25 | 12.3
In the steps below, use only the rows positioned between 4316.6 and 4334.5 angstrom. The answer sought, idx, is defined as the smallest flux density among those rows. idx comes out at 11.1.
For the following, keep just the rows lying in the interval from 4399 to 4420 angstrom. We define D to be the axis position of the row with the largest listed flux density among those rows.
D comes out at 4419.69 angstrom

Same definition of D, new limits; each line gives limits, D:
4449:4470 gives 4449.30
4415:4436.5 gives 4436.00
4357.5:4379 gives 4363.06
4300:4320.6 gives 4318.09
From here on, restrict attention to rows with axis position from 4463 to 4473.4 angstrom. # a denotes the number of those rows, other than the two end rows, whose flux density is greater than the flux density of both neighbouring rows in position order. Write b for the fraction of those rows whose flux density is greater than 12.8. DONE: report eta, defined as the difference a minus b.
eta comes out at -1.00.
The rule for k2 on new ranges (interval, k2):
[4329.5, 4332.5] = 13.1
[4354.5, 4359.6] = 13.3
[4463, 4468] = 14.1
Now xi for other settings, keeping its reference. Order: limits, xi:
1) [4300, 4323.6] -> 4301.22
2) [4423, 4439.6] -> 4429.88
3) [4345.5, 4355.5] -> 4355.03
